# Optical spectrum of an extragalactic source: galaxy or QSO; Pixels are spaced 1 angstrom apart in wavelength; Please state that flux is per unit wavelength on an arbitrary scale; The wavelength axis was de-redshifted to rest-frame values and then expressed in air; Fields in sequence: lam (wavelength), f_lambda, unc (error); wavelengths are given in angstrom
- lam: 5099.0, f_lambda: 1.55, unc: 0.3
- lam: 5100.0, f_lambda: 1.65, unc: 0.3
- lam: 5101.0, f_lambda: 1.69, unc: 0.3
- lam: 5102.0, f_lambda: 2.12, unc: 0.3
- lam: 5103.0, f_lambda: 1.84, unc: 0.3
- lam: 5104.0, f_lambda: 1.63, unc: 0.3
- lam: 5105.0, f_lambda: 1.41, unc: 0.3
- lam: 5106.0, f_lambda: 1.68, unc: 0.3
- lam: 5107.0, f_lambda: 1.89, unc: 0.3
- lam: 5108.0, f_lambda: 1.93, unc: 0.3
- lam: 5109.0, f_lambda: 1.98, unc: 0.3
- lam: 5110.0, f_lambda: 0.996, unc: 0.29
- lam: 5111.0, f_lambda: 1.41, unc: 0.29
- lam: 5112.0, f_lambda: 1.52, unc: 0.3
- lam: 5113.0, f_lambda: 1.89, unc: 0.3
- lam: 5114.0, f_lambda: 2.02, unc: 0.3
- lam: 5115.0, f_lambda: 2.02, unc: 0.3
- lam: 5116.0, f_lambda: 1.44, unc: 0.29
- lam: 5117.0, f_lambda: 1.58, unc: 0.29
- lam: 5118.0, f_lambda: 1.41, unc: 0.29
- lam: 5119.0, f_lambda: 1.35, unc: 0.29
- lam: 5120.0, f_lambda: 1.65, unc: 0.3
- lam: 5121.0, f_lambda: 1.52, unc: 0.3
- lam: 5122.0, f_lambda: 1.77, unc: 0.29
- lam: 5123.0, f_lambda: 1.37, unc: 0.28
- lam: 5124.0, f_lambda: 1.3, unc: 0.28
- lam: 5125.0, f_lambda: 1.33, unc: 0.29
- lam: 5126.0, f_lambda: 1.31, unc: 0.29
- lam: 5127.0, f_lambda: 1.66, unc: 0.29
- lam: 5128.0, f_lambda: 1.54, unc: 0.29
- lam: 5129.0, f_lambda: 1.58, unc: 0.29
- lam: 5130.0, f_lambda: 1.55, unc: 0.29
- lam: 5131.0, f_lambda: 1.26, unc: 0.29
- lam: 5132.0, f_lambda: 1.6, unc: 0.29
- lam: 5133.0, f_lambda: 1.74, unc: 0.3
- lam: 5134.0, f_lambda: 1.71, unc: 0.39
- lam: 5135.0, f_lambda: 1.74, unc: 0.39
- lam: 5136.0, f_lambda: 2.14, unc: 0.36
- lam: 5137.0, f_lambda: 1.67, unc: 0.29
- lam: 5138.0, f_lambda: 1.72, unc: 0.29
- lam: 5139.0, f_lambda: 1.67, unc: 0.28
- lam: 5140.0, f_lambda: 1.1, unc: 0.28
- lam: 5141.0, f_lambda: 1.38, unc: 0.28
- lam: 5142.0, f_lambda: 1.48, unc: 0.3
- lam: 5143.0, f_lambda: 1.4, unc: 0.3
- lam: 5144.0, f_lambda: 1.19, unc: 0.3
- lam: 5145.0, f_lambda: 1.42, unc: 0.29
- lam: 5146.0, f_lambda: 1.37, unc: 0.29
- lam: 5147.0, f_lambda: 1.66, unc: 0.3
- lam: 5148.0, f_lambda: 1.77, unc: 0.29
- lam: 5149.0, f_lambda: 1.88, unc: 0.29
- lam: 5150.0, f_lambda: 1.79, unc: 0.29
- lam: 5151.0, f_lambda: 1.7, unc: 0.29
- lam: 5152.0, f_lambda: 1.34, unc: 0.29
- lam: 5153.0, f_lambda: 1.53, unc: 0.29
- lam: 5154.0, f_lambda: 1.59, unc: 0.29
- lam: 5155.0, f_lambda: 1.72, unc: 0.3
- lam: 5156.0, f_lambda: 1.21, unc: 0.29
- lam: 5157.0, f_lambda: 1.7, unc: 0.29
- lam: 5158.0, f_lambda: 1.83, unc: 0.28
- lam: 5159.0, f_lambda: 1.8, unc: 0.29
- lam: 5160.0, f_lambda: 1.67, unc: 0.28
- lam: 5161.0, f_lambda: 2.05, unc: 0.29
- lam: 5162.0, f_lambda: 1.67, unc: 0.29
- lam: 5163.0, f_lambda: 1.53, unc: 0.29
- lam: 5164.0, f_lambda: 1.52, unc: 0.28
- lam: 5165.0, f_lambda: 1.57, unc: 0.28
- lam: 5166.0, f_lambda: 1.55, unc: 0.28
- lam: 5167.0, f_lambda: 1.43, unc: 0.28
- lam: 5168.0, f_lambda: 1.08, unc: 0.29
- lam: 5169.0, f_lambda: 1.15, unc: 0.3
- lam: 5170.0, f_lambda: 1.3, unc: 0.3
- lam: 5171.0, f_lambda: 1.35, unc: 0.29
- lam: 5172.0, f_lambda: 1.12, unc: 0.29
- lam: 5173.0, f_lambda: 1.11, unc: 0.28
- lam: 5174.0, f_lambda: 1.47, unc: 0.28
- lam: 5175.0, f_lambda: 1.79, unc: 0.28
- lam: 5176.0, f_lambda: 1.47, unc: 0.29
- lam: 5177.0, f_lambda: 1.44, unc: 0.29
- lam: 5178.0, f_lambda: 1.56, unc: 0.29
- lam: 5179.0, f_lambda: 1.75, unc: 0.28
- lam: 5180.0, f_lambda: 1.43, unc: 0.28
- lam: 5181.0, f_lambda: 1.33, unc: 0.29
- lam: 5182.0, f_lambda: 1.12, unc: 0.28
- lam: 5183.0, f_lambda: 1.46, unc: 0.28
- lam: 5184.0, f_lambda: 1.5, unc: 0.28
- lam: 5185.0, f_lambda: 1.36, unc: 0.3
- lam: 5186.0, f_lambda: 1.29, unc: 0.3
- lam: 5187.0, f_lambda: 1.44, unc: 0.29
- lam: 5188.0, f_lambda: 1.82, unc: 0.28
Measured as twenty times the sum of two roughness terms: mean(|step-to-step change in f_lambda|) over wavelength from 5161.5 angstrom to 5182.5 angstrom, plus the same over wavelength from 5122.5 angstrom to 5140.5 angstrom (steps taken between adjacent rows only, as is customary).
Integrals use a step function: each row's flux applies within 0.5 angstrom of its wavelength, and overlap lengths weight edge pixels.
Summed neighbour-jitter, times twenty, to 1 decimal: 6.7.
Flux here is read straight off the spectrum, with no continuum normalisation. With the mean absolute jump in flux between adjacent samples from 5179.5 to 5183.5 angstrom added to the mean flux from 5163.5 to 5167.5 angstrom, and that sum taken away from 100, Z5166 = 98.3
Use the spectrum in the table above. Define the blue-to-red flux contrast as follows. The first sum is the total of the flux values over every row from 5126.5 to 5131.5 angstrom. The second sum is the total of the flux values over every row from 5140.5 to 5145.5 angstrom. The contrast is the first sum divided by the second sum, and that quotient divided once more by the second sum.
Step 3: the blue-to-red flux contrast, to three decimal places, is 0.161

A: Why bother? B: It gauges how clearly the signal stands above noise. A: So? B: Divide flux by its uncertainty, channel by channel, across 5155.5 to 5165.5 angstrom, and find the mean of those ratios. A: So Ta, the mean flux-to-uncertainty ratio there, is 5.8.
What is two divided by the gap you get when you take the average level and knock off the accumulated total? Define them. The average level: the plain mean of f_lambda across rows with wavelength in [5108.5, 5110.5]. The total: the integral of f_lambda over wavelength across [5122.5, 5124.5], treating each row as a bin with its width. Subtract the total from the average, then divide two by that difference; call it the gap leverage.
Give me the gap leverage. -1.69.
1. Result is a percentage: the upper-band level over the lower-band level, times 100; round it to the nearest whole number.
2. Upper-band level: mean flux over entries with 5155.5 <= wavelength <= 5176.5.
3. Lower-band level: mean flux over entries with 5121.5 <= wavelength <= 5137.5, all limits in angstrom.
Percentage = 95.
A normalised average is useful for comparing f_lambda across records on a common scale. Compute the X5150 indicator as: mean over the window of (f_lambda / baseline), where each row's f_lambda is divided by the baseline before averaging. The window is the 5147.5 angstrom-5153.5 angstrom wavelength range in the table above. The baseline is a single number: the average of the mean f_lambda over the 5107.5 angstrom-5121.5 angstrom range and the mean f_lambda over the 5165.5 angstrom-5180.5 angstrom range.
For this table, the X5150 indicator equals 1.10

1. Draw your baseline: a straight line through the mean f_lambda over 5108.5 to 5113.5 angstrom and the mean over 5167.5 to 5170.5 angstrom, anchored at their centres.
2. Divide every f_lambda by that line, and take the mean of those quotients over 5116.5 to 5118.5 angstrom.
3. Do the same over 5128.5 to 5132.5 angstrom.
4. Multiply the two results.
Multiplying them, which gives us 1.03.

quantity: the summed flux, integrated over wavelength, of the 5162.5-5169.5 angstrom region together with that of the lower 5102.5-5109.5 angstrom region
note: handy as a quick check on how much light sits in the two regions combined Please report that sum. 22.2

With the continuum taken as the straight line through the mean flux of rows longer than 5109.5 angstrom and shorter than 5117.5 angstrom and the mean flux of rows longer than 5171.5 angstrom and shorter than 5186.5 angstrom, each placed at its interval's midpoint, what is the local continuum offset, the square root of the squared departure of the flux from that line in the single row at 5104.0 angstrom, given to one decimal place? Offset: 0.0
